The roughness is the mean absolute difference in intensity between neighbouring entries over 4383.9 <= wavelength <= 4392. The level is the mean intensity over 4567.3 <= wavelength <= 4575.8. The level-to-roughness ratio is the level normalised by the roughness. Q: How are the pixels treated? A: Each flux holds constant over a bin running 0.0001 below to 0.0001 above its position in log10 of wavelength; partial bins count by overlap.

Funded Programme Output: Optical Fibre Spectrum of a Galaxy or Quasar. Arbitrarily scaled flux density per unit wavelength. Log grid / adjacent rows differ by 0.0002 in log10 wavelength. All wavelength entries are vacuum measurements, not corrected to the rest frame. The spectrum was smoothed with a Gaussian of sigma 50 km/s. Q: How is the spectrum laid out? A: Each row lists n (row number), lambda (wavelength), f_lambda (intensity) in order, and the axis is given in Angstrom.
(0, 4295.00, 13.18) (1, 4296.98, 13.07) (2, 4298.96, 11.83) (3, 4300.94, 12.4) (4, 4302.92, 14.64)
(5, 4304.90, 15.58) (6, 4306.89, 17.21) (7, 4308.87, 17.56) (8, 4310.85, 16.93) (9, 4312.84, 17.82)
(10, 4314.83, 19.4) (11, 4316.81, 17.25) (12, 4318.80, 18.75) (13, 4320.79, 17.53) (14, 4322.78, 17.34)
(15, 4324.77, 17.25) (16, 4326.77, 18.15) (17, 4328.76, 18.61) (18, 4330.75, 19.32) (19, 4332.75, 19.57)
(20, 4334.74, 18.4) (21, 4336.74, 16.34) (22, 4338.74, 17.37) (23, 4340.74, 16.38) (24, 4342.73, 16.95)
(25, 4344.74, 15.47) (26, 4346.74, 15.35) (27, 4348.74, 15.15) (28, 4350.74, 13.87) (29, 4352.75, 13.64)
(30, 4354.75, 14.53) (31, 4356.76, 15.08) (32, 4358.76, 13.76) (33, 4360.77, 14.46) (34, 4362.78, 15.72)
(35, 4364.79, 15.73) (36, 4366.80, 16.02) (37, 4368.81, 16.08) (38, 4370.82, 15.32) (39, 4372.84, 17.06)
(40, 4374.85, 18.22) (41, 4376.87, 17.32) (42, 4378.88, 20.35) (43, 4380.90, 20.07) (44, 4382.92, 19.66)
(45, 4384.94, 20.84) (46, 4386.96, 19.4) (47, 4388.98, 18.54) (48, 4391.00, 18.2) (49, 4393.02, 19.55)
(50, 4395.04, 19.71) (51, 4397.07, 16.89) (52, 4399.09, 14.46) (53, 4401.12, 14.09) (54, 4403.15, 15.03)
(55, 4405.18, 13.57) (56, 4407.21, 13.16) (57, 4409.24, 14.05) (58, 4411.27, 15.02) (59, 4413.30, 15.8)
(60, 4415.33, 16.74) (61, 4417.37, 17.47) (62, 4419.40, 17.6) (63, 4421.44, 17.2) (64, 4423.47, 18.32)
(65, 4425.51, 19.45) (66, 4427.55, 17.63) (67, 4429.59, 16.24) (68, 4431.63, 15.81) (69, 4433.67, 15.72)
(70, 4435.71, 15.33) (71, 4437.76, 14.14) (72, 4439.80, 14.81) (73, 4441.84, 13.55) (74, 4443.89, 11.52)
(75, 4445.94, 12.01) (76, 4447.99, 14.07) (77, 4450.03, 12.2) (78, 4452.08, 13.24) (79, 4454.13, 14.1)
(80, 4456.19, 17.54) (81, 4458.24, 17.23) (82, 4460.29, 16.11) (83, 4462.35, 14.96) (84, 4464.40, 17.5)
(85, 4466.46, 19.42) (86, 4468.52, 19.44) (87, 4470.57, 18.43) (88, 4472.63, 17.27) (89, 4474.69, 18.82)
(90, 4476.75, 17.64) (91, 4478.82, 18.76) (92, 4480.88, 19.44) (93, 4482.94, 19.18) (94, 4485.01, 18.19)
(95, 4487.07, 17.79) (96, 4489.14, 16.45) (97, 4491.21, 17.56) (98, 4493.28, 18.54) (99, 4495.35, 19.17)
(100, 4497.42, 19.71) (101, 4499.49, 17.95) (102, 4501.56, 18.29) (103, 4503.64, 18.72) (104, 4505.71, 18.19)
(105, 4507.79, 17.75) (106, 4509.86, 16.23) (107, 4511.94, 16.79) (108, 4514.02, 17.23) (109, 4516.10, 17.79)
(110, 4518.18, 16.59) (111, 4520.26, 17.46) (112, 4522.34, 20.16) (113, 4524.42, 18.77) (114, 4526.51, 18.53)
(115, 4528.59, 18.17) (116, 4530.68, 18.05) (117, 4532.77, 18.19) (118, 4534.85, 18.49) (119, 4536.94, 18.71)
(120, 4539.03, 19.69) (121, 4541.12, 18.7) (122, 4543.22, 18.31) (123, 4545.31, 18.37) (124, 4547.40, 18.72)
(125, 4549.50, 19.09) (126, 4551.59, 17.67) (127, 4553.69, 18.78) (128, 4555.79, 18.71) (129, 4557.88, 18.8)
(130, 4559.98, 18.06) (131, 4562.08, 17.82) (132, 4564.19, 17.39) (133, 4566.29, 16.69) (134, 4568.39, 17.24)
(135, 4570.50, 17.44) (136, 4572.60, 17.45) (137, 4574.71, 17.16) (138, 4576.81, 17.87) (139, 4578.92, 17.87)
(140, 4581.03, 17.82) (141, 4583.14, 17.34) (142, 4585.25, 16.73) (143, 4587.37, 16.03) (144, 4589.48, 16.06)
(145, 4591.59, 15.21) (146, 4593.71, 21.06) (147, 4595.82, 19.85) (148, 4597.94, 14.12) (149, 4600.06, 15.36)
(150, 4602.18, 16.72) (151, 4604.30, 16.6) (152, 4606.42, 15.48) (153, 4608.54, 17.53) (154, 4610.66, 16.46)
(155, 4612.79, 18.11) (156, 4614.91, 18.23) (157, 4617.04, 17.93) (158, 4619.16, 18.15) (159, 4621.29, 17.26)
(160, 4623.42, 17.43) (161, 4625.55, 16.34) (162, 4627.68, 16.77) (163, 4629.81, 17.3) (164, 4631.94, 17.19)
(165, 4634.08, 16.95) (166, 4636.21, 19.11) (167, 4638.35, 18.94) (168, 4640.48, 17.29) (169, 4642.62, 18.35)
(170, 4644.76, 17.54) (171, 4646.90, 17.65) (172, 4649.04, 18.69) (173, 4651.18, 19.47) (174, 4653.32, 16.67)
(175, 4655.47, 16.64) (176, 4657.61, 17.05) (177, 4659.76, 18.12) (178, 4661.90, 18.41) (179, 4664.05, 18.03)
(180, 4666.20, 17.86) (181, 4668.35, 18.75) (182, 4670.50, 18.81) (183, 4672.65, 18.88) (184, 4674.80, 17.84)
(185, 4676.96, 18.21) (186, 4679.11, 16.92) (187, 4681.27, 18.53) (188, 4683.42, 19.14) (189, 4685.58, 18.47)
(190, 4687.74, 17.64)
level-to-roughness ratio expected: 20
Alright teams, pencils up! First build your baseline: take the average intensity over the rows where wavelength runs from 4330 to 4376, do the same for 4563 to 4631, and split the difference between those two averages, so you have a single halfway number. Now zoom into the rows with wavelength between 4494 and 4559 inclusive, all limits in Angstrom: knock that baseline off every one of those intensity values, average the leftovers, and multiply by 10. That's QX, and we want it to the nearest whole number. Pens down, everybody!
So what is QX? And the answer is 17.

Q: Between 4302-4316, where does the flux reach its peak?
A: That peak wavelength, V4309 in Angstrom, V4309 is 4314.83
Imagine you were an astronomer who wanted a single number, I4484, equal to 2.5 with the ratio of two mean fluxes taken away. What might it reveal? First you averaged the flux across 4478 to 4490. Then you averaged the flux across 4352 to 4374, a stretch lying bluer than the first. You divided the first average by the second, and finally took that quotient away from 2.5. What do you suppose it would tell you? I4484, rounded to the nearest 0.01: 1.30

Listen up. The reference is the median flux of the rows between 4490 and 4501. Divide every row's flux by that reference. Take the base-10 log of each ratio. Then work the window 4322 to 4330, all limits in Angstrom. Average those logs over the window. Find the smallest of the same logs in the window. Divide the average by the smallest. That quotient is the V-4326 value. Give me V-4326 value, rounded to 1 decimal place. 0.5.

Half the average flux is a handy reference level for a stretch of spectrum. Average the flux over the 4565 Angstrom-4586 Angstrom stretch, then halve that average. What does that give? 8.7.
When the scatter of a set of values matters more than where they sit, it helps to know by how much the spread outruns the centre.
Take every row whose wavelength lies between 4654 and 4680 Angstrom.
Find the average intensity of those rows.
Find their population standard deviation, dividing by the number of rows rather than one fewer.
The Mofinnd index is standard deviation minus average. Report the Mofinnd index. -17.2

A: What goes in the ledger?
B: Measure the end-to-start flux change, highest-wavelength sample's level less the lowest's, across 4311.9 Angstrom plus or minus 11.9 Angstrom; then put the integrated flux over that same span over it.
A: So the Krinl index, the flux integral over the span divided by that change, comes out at 81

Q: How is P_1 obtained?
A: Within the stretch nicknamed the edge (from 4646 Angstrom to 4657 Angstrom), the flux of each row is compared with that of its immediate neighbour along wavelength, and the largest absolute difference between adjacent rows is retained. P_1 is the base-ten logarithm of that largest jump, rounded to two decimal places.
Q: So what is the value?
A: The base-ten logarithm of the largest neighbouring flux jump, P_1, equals 0.45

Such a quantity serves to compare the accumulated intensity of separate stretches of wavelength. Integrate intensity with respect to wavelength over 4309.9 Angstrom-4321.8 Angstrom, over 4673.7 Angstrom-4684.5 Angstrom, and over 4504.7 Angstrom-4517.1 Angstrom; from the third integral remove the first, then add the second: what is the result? 197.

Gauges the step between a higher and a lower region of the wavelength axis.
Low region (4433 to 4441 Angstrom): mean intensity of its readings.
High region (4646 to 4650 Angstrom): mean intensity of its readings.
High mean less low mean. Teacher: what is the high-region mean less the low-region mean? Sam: 3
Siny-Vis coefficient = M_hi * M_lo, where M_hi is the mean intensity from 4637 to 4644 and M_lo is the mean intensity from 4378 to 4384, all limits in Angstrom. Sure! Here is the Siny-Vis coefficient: 364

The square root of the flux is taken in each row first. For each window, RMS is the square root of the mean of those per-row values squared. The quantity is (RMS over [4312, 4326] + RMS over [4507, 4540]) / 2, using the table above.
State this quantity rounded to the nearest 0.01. 4.24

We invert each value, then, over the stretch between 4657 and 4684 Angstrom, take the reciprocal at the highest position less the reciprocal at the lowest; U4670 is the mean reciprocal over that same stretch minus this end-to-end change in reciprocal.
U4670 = 0.061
